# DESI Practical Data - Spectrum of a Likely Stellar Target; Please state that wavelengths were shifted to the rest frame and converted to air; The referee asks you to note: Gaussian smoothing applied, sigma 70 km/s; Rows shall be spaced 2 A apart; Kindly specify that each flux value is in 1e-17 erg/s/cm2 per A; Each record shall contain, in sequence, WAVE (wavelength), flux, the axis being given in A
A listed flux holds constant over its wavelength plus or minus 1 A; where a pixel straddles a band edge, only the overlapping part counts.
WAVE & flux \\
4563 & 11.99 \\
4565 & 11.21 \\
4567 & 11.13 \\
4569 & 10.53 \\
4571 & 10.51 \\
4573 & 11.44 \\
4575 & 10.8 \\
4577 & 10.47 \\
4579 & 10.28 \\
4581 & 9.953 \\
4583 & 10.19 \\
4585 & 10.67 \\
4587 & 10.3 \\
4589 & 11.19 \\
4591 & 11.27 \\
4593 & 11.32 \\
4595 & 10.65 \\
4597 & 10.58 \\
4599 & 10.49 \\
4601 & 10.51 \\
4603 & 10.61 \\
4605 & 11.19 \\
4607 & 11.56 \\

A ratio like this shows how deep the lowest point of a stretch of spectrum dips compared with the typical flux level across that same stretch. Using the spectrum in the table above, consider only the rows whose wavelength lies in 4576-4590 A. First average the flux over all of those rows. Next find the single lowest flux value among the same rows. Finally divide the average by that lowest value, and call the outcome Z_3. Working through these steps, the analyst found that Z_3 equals 1.049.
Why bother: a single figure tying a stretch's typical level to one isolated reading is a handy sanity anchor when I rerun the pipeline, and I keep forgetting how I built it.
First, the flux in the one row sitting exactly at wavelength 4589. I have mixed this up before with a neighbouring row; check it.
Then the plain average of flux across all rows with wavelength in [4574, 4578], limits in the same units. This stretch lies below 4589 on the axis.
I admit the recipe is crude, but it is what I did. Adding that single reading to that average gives 21.8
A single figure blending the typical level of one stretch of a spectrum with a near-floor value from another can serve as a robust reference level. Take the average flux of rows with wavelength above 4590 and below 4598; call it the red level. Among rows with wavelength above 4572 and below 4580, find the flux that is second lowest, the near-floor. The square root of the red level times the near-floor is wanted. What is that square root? 10.71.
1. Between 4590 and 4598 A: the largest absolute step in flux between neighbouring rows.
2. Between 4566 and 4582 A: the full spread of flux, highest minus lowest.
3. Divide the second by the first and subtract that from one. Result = -1.2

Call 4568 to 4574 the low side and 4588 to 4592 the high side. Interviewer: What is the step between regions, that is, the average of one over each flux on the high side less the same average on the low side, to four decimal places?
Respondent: -0.0035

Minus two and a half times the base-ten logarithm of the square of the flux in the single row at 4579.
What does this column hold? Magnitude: -5.06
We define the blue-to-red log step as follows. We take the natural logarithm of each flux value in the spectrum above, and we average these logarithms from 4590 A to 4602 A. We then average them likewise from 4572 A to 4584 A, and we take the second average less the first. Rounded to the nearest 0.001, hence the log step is -0.027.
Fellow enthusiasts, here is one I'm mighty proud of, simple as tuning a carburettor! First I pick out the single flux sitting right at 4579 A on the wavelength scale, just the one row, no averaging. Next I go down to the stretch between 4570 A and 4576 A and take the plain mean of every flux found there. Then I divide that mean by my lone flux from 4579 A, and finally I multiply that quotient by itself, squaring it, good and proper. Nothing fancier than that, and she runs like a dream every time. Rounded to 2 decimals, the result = 1.13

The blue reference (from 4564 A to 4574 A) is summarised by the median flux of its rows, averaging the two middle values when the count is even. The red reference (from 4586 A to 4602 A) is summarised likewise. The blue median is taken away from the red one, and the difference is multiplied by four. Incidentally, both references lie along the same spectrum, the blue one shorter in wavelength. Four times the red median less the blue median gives -2.1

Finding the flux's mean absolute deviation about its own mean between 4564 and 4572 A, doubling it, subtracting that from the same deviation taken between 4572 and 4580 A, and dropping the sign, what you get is 0.28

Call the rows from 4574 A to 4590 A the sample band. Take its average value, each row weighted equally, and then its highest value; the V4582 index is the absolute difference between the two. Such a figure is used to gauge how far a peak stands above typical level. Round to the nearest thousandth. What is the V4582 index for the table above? 0.708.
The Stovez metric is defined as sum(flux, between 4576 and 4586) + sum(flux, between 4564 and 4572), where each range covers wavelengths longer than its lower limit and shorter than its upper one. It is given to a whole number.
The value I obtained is 95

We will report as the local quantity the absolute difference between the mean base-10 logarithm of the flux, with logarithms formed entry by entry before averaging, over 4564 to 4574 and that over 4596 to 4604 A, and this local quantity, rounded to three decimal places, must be 0.017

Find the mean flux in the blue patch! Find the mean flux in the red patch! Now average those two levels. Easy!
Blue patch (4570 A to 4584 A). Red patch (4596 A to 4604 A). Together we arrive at 10.5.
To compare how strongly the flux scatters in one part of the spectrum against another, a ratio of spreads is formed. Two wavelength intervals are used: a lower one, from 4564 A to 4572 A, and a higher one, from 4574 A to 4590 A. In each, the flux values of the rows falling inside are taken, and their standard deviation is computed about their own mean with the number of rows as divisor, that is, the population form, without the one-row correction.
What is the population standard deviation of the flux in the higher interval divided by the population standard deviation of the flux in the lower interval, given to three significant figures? 1.12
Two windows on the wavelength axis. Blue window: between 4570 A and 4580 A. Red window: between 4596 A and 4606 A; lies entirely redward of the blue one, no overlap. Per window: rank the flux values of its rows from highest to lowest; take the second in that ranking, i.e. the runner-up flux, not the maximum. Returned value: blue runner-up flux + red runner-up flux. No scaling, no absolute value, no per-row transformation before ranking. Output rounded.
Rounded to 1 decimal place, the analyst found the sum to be 21.4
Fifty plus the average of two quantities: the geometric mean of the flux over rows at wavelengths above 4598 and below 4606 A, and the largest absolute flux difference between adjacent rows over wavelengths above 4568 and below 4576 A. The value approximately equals 55.8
